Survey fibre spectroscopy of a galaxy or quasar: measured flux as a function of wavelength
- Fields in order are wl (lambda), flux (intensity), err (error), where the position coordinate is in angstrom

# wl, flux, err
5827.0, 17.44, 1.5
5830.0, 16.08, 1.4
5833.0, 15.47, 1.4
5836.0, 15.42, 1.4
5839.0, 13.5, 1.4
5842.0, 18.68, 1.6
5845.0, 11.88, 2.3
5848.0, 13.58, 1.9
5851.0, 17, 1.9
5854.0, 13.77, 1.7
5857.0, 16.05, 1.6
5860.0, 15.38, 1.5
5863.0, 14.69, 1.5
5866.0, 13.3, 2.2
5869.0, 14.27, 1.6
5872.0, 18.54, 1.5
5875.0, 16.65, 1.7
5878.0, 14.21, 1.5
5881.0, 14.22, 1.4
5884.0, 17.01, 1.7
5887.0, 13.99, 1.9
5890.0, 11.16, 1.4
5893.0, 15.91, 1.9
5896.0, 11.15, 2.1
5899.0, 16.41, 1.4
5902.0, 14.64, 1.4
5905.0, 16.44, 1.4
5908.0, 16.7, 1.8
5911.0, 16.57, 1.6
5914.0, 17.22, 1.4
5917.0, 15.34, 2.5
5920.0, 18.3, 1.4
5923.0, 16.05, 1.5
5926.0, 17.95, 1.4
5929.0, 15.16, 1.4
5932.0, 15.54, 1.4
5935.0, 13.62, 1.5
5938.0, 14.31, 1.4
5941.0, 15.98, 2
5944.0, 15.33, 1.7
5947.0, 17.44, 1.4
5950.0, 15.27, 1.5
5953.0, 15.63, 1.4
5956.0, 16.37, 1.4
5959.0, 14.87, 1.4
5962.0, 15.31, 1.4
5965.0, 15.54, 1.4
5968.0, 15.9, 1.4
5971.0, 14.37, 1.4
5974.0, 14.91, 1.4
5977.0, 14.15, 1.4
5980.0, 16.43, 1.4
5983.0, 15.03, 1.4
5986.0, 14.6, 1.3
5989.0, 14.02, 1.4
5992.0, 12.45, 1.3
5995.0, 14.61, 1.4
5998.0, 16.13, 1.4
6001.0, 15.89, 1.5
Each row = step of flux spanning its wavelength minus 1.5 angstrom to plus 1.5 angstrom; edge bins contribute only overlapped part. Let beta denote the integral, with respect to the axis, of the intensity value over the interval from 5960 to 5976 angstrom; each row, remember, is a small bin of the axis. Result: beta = 243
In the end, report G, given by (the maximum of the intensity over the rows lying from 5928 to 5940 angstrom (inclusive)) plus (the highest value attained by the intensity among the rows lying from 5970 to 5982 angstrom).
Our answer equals 32.0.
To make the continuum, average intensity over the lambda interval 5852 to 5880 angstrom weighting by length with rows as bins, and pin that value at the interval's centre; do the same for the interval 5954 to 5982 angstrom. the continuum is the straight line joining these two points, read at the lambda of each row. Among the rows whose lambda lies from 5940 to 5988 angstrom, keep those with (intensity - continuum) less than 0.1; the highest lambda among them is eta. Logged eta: 5986.0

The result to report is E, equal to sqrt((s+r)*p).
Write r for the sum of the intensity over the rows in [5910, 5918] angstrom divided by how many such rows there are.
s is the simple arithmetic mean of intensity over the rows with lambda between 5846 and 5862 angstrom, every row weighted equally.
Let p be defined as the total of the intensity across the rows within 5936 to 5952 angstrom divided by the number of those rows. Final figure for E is 22.2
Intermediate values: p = 15.7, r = 16.4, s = 15.16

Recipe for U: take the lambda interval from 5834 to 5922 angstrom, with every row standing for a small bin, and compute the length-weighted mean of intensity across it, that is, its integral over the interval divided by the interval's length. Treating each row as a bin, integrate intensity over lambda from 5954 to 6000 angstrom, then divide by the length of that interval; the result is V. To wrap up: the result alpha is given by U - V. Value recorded 0.25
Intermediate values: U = 15.2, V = 15.0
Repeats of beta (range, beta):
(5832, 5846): 211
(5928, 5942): 208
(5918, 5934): 263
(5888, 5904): 223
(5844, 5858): 203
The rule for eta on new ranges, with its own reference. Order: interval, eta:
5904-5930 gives 5929.0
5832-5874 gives 5869.0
